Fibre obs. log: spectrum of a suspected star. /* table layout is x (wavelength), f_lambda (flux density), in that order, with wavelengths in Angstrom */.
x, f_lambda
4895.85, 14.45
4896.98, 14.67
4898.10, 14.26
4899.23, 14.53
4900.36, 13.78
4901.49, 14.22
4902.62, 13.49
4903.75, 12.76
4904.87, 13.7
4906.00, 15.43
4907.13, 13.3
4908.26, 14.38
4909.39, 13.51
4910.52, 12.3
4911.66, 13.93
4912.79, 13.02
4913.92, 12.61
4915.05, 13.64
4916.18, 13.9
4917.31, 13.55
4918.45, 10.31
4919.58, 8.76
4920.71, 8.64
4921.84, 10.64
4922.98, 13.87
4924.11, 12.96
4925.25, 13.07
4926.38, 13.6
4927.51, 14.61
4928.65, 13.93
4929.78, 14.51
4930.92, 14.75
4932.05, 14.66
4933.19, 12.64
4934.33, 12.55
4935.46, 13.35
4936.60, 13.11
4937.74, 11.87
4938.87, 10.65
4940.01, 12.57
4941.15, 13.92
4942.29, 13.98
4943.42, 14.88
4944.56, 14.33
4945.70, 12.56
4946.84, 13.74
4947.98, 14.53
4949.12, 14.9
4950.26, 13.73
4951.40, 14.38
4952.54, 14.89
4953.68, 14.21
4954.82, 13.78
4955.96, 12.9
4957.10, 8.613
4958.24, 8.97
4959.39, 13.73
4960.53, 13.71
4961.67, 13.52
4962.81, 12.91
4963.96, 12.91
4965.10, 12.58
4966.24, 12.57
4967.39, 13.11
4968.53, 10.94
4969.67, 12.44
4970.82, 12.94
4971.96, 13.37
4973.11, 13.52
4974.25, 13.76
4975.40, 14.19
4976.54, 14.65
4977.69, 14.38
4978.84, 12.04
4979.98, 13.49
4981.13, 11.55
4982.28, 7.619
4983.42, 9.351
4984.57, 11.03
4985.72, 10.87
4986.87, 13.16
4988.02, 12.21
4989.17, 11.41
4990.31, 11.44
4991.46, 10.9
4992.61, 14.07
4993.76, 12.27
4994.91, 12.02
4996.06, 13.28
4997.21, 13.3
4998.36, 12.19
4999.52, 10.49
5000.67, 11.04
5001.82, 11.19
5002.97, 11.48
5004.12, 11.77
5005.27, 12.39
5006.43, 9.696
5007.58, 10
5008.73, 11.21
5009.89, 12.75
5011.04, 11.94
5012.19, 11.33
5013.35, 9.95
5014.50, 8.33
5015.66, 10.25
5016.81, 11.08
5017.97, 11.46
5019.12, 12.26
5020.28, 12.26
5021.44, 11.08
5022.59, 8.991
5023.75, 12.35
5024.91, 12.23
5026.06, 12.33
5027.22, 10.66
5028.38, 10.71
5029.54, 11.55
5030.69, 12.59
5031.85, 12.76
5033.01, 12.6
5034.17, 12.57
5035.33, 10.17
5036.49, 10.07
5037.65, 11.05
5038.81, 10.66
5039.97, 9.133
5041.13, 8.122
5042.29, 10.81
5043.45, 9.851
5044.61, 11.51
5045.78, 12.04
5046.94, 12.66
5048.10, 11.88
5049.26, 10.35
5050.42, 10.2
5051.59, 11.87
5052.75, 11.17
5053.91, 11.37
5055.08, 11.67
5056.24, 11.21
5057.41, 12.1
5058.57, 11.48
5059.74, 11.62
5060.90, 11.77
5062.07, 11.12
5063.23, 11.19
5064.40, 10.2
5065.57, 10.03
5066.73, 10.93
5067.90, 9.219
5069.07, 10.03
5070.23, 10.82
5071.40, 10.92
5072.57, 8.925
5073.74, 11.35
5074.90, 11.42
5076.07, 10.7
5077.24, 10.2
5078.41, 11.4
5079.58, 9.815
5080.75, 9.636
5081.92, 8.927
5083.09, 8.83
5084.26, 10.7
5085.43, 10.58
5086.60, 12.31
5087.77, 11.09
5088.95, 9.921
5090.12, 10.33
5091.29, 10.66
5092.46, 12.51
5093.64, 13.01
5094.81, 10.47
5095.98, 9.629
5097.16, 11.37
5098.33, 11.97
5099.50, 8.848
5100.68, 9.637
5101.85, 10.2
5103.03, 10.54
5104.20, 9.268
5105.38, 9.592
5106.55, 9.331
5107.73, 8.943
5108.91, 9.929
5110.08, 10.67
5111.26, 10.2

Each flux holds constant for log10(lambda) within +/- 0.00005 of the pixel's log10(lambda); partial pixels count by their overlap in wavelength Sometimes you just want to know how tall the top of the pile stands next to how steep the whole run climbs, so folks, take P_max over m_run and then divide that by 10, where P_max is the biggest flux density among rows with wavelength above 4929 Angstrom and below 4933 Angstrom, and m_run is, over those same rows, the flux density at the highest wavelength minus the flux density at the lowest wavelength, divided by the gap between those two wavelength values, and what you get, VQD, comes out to 22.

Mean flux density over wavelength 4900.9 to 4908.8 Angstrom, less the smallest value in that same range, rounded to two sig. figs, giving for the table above 1.1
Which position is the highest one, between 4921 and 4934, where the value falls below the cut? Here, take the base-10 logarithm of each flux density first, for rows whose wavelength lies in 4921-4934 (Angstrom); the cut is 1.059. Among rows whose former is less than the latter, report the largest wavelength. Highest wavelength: 4921.84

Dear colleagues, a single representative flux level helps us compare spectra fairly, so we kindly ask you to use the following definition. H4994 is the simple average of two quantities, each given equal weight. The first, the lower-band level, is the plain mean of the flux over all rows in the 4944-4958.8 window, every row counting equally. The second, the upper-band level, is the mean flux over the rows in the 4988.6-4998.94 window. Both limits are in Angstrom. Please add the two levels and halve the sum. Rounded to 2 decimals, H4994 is 12.76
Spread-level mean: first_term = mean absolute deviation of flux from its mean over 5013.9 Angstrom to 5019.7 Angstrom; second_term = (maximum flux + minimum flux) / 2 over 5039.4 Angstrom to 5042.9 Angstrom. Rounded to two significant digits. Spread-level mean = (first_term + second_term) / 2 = 5.3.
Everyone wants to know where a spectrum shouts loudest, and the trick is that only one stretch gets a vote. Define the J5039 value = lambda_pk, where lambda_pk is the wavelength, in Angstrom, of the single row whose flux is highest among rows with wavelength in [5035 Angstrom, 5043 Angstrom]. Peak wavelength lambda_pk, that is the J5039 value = 5037.65 Angstrom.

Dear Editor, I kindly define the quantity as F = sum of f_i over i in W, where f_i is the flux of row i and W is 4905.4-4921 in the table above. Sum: 177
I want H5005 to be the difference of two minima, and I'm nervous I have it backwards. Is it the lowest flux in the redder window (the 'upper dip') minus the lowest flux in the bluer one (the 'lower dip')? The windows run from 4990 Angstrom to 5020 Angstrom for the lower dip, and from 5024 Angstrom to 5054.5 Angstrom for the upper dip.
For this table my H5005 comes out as -0.21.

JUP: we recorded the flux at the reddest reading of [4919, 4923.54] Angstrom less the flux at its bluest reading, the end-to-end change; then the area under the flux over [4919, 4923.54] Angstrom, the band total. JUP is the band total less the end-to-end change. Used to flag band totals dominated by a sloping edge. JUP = 42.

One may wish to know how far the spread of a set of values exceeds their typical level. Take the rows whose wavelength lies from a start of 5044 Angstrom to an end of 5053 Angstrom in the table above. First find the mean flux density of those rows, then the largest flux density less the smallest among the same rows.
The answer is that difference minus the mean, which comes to -9.00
